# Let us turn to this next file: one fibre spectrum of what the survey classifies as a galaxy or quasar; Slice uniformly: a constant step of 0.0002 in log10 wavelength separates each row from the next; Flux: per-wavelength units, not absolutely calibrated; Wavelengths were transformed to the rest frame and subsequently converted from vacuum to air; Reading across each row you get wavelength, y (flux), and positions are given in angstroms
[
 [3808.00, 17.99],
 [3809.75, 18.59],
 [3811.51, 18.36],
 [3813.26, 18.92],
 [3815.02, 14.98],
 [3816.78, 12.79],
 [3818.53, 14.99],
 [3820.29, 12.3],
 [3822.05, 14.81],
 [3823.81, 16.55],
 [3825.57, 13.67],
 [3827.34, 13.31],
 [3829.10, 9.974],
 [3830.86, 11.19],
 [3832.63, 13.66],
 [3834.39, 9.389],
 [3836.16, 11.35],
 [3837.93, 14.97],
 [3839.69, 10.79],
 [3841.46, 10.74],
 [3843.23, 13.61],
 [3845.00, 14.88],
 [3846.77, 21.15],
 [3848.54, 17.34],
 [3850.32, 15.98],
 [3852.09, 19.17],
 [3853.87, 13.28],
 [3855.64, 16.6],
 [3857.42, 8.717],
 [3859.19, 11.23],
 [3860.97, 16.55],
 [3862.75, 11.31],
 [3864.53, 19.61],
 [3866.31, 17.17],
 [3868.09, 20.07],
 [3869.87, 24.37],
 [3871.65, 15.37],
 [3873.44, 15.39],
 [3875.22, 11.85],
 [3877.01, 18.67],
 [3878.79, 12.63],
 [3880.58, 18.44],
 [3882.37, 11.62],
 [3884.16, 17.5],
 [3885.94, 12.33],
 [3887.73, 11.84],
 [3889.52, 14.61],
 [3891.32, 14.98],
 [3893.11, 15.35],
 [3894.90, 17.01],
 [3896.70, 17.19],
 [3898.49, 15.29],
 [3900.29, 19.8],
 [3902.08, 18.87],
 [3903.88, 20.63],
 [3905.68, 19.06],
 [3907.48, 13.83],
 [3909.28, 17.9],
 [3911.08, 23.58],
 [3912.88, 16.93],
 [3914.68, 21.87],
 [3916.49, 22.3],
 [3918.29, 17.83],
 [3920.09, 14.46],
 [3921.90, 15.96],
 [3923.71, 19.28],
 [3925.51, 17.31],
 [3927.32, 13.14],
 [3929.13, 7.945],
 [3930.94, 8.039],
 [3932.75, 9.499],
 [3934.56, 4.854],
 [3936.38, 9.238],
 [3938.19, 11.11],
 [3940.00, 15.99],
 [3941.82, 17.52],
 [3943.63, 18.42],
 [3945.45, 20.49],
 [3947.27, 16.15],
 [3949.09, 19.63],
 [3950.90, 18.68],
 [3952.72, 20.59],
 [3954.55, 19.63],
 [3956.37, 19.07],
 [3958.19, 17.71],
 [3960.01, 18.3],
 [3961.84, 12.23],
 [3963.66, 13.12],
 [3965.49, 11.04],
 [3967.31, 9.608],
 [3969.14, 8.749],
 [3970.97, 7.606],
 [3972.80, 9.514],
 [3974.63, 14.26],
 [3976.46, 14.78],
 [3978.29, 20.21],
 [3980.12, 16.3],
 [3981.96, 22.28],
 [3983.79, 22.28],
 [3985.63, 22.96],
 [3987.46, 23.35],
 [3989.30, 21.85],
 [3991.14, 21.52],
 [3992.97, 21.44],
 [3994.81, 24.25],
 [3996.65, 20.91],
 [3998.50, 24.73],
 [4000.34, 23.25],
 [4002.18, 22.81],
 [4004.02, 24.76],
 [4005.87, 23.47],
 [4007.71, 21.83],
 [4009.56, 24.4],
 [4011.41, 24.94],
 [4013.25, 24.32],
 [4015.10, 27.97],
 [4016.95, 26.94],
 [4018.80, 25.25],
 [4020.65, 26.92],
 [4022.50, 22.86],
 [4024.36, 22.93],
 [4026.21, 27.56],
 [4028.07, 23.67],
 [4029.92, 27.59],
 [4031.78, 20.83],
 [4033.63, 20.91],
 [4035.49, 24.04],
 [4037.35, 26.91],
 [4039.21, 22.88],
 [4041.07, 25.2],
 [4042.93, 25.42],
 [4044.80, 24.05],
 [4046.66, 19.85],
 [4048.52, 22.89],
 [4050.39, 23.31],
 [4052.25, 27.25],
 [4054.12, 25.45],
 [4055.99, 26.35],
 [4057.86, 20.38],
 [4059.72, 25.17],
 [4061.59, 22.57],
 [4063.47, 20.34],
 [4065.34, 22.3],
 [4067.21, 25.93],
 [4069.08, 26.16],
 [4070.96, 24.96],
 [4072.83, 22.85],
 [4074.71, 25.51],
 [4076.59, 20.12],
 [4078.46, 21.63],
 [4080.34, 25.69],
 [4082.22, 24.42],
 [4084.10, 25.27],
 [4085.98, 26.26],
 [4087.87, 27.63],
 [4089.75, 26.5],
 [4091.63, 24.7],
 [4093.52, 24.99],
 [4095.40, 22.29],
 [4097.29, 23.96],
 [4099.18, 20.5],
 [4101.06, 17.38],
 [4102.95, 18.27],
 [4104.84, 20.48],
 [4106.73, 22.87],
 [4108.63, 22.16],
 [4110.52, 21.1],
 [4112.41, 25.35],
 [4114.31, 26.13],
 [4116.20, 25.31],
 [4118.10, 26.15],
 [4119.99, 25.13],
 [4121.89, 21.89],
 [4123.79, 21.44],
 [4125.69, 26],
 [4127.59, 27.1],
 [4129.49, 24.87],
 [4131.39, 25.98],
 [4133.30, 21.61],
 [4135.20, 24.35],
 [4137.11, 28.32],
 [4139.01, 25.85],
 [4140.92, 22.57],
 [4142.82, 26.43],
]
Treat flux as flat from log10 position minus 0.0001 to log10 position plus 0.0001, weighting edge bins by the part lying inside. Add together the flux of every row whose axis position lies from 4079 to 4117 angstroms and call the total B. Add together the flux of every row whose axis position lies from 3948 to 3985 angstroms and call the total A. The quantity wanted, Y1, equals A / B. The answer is 0.7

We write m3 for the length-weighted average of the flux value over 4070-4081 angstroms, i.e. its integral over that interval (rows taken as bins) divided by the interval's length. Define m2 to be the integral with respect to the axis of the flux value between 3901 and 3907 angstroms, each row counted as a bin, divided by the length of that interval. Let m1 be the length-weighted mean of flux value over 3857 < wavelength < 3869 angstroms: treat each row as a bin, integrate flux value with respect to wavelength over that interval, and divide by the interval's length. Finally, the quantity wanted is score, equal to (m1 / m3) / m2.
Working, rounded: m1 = 15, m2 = 19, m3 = 23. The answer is 0.03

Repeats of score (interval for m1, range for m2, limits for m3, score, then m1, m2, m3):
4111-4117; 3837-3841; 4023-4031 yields 0.08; 25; 13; 25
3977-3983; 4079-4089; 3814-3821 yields 0.05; 19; 26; 14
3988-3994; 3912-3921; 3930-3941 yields 0.12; 22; 19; 10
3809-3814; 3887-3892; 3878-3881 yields 0.09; 19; 14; 15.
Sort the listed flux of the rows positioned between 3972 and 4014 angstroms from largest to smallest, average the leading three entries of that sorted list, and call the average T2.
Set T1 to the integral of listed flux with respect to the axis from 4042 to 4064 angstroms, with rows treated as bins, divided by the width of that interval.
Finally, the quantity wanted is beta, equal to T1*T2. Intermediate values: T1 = 23.6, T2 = 25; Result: 586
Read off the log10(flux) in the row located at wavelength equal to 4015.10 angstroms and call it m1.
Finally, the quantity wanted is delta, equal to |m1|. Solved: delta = 1.45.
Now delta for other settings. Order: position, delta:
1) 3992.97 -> 1.33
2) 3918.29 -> 1.25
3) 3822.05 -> 1.17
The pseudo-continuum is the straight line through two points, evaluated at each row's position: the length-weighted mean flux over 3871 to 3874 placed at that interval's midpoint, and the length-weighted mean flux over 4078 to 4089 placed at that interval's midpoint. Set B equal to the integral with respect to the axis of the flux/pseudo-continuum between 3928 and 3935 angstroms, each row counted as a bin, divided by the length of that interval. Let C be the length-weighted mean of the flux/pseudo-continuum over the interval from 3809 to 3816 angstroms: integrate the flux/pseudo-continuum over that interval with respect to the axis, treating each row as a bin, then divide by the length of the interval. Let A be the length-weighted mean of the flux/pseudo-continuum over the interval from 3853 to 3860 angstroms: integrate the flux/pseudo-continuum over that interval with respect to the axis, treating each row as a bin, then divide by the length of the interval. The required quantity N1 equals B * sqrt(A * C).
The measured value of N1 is 0.48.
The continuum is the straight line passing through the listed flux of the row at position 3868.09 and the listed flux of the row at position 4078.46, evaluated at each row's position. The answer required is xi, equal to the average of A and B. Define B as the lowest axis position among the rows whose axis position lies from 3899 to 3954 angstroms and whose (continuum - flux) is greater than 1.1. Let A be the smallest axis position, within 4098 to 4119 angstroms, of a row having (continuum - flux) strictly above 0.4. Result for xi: 4000.6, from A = 4099.18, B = 3902.08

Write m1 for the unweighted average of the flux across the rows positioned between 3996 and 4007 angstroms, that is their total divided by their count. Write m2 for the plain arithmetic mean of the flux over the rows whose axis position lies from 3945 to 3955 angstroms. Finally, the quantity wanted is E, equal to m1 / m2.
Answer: 1.2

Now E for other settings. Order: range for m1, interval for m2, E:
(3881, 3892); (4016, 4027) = 0.5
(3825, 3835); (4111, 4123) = 0.5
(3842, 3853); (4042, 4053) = 0.7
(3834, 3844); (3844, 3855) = 0.7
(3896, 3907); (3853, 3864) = 1.4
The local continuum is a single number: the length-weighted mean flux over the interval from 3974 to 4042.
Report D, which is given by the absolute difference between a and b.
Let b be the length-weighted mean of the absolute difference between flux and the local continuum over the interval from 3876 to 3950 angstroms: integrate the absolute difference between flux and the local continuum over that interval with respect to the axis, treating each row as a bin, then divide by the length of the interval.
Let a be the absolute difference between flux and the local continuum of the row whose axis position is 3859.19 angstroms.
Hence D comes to 4.6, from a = 12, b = 7.3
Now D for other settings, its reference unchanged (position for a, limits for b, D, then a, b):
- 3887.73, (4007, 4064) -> 9.1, 11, 2.1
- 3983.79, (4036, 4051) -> 0.8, 1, 1.6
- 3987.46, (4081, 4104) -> 2.5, 0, 2.7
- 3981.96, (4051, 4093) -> 1.5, 1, 2.3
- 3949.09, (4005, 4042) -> 1.4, 3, 2.1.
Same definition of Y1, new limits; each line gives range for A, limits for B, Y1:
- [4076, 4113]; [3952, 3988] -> 1.4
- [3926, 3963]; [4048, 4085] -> 0.6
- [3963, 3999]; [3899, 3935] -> 1.1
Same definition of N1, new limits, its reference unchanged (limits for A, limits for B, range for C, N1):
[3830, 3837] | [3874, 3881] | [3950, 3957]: 0.90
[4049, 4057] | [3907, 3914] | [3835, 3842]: 1.03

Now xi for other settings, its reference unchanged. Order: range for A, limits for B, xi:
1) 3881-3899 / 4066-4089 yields 3979.5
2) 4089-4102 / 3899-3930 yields 4000.6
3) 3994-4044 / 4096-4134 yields 4065.5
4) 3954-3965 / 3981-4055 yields 4000.6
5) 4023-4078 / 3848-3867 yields 3940.2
